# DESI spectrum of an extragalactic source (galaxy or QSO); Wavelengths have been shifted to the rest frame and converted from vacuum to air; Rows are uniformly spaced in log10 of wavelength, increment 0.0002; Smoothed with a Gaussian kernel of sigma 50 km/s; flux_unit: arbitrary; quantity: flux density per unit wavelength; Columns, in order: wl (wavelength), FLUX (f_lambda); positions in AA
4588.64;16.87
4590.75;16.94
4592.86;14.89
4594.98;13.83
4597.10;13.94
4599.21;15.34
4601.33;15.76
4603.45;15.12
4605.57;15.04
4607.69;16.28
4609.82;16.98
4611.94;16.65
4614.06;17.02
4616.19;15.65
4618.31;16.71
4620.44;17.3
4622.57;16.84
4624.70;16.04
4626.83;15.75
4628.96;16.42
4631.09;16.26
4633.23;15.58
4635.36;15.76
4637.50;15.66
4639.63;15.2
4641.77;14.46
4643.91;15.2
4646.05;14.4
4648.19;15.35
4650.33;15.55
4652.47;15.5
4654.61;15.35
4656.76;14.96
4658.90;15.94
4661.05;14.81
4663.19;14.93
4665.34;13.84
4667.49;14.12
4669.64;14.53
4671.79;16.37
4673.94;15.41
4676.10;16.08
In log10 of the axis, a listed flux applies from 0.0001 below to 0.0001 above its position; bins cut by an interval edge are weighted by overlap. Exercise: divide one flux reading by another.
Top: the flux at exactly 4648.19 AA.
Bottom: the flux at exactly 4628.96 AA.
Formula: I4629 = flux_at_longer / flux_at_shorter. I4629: 0.93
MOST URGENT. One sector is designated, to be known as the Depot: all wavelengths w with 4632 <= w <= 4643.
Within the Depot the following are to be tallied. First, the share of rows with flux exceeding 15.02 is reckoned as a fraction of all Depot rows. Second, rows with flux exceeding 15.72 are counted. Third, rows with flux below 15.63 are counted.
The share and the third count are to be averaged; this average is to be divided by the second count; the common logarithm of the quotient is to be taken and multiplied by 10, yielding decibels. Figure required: 2.8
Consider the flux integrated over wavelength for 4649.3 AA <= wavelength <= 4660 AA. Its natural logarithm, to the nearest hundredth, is 5.11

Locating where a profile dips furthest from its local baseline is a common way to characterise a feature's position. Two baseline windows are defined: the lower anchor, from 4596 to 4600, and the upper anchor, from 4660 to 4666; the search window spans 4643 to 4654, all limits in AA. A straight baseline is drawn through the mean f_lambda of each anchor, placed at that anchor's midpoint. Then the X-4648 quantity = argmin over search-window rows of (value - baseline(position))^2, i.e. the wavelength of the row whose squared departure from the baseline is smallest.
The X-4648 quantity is 4646.05 AA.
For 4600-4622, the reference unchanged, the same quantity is 4605.57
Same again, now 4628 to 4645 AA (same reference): 4641.77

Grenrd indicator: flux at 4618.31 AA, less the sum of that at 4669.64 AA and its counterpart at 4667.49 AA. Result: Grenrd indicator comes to -11.9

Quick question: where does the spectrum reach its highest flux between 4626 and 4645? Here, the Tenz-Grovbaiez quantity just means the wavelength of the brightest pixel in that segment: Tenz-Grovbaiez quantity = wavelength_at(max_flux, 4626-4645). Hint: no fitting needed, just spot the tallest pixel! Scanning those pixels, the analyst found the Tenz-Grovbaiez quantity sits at 4628.96 AA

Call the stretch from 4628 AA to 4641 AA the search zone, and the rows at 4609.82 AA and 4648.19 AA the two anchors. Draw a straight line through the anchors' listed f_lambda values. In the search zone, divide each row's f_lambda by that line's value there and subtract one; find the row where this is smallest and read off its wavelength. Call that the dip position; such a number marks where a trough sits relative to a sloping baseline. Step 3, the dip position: 4639.63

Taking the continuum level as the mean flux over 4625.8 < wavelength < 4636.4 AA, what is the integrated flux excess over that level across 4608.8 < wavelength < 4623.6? 12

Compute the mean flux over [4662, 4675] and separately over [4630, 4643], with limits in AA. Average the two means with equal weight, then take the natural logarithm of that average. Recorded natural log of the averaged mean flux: 2.720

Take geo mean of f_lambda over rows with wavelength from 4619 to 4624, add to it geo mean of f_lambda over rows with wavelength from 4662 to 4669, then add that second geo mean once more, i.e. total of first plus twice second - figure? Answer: 45.6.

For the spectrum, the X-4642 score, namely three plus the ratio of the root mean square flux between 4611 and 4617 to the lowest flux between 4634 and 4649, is 4.14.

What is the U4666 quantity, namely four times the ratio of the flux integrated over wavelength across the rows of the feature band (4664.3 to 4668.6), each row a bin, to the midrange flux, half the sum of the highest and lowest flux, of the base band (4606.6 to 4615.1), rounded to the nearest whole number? 14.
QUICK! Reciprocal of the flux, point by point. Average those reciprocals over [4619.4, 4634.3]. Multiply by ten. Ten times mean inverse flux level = 0.614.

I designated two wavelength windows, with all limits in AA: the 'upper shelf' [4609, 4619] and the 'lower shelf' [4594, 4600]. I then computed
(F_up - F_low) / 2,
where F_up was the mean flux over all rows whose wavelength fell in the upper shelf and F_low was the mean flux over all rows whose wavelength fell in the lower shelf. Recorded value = 1.1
